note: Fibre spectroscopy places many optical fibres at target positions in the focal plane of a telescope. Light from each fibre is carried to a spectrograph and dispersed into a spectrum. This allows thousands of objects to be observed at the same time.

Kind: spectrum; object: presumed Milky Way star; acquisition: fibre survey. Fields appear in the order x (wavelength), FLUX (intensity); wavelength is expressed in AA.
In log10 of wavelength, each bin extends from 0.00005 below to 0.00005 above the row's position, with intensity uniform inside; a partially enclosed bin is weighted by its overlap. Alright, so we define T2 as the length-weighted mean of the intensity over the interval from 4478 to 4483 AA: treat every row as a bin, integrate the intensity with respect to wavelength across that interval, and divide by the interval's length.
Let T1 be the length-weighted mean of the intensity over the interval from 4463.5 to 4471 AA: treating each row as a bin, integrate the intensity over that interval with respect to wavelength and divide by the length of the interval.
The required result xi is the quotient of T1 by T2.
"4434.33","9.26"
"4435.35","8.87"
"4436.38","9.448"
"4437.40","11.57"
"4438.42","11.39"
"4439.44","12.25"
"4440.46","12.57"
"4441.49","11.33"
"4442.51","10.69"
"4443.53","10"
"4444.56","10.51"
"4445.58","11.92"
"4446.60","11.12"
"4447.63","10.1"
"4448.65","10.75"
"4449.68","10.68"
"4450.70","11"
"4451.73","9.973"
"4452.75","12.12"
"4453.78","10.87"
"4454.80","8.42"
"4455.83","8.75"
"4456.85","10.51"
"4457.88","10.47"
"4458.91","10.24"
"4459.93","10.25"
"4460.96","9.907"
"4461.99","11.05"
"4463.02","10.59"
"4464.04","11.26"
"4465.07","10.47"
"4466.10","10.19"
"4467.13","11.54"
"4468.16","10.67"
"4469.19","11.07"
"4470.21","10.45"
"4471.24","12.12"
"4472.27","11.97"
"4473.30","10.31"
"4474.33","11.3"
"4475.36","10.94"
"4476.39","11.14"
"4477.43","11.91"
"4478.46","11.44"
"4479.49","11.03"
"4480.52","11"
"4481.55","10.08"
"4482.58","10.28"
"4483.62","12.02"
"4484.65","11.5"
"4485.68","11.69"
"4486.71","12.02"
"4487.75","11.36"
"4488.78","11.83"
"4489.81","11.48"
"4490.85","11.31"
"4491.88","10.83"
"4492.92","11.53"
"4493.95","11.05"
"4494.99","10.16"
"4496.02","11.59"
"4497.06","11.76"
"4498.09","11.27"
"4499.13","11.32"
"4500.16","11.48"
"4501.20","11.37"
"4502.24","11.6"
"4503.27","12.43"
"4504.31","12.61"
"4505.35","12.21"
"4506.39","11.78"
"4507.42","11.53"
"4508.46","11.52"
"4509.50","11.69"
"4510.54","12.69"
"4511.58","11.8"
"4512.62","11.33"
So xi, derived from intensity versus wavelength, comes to 1.01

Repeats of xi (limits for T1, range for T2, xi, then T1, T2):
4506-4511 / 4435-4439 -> 1.14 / 11.84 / 10.4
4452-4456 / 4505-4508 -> 0.86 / 10.15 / 11.8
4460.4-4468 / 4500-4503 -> 0.93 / 10.70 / 11.6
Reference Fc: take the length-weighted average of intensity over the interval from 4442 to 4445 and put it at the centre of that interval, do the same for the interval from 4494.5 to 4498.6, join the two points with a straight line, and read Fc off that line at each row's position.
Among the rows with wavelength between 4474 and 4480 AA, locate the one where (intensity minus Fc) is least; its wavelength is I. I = 4475.36 AA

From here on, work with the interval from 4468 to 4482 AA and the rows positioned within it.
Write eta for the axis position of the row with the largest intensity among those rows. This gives 4471.24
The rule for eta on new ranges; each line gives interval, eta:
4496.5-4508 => 4504.31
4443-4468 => 4452.75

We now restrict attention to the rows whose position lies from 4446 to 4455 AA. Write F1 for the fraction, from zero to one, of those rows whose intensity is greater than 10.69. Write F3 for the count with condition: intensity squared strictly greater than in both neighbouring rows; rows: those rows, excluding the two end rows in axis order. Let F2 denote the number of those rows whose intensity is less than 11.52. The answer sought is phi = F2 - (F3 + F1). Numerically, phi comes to 4.4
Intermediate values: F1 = 0.56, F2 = 8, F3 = 3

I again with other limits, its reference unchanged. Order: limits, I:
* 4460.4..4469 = 4460.96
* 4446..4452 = 4451.73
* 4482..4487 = 4482.58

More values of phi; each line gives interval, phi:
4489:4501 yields 5.1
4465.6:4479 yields 3.3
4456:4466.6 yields 6.8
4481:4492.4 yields 3.2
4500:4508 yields 0.0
